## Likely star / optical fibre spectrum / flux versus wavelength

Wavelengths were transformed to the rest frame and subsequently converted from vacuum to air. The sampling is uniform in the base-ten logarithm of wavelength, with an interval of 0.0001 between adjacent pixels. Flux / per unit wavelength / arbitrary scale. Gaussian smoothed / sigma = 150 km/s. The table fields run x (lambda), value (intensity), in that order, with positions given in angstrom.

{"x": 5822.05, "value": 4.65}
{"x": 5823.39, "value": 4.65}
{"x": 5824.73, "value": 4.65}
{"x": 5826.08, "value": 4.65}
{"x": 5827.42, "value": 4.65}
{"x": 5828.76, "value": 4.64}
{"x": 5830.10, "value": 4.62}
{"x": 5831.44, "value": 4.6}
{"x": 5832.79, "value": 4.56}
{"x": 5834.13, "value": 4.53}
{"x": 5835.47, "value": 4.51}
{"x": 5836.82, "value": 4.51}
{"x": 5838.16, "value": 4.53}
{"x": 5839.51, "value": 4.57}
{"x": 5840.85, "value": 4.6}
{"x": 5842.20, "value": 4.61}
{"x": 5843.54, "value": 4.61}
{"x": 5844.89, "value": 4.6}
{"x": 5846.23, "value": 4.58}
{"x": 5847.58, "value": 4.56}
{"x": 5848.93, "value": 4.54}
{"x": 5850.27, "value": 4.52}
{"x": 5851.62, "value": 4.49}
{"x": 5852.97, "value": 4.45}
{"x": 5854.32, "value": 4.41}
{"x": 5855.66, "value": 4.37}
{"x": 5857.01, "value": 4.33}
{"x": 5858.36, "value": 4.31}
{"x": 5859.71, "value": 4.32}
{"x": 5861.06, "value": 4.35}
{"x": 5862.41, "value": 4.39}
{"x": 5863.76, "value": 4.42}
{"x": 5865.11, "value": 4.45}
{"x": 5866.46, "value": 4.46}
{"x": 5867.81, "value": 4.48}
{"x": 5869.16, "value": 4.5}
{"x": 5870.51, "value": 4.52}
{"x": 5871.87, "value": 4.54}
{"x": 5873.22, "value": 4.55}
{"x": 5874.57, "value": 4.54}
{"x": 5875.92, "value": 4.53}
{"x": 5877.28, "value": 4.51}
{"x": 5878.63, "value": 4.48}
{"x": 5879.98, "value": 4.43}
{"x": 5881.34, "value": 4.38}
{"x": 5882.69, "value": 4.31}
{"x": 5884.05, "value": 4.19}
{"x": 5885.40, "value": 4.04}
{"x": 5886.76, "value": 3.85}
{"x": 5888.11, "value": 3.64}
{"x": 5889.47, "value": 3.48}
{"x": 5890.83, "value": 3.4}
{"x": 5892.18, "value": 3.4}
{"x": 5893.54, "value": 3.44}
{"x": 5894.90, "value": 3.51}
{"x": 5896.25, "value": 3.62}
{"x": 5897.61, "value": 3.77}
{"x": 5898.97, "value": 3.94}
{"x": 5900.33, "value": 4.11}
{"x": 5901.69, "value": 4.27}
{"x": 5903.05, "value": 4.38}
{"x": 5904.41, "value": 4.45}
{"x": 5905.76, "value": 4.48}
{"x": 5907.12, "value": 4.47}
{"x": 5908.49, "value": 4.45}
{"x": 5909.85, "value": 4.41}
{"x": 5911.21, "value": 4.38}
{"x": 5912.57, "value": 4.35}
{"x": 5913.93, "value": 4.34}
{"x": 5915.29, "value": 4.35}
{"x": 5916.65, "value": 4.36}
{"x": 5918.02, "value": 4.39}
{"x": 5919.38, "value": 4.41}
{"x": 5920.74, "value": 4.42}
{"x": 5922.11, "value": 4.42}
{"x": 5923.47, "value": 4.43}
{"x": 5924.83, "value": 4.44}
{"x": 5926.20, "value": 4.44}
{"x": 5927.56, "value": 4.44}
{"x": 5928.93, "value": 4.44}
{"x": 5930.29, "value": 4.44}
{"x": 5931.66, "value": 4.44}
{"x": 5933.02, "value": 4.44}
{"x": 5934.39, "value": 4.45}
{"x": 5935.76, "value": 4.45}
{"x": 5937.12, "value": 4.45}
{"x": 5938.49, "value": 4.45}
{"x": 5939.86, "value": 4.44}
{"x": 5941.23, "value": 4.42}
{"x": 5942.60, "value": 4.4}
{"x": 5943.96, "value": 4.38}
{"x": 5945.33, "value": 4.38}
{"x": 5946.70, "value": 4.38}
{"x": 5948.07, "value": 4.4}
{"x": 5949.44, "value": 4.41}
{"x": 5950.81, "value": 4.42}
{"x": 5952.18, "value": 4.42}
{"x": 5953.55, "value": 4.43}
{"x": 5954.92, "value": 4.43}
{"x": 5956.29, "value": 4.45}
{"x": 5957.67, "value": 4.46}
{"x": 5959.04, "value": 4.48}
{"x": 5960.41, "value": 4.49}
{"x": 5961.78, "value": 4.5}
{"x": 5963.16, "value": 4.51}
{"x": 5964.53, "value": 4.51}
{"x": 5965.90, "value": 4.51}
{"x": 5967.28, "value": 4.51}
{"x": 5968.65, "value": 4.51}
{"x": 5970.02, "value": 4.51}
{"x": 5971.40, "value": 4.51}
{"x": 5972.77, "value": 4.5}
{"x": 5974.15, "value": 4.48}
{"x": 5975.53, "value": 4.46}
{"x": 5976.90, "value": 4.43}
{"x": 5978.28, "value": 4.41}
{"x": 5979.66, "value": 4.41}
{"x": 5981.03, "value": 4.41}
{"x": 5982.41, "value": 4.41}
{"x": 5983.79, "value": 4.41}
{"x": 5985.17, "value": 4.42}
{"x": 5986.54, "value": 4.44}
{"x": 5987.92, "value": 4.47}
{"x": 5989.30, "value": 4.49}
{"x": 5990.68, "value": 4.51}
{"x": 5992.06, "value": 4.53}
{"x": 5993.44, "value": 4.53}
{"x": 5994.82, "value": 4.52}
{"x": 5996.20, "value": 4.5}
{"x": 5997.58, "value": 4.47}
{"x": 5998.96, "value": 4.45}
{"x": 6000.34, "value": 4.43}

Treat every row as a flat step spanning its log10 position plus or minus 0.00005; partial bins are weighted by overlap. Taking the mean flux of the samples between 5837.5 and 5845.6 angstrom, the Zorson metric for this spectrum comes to 4.59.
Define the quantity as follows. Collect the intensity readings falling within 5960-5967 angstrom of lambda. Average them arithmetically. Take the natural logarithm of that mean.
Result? 1.505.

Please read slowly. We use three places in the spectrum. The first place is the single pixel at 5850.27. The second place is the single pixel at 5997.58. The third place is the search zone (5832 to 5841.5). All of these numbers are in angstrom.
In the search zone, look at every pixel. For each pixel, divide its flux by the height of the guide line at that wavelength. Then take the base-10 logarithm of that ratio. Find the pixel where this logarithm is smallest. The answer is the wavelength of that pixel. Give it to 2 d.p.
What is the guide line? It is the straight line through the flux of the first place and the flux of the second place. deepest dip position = 5835.47 angstrom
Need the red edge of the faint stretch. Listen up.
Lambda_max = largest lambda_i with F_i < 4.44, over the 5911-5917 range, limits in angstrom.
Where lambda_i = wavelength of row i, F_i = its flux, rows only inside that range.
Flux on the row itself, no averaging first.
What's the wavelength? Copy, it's 5916.65 angstrom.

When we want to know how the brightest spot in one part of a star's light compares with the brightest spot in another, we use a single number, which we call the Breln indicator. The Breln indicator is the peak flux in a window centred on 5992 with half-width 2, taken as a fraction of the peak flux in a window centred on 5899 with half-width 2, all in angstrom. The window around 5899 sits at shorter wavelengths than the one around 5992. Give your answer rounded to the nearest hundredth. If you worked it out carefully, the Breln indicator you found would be 1.10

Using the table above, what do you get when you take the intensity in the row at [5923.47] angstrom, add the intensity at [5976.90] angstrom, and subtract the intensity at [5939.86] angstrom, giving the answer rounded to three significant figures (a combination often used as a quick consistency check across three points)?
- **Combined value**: 4.42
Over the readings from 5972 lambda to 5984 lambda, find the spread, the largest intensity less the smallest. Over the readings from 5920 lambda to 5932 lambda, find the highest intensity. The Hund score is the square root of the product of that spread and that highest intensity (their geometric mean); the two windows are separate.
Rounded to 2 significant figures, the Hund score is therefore 0.63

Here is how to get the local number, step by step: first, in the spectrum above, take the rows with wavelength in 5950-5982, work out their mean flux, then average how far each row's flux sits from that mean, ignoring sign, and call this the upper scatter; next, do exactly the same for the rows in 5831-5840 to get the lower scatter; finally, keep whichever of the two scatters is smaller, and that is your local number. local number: 0.028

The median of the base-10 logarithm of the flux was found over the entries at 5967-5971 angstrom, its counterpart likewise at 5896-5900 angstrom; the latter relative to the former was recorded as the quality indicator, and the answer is 0.88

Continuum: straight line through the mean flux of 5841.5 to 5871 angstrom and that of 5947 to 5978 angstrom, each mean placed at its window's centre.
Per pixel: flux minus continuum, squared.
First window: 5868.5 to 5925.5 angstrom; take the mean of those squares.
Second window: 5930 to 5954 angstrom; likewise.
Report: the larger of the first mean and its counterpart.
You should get 0.20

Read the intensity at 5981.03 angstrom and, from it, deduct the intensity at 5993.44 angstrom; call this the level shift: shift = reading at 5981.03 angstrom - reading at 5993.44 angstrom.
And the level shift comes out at -0.12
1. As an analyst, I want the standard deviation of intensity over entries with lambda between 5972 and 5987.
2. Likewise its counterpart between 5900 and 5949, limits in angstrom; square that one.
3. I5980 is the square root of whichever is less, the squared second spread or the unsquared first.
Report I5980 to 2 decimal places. 0.07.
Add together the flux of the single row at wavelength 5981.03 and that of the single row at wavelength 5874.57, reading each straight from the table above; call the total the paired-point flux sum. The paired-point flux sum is 8.95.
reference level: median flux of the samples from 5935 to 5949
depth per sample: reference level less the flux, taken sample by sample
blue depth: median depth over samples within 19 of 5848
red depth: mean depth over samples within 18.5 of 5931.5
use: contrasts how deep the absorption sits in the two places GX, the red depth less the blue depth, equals 0.10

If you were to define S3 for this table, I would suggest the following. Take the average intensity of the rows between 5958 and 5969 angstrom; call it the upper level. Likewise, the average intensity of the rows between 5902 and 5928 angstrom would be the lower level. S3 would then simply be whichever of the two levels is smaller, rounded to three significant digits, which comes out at 4.41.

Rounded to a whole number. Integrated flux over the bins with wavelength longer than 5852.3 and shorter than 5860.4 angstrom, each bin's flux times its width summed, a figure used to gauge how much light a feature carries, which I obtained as 35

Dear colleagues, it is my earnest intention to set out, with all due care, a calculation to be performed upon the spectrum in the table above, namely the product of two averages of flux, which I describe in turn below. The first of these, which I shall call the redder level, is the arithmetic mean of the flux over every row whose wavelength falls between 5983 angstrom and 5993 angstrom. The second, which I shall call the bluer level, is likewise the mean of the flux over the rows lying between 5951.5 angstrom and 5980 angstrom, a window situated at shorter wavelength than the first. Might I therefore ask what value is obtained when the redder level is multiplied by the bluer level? 20.0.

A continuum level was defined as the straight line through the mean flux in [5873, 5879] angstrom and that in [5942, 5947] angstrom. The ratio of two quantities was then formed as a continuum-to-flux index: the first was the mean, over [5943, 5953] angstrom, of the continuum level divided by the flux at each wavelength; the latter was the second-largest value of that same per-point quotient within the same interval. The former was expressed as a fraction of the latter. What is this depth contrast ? 0.995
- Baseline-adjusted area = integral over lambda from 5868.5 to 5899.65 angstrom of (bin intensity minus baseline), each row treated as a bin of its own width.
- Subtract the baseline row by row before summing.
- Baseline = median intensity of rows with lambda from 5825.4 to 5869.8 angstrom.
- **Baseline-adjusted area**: -14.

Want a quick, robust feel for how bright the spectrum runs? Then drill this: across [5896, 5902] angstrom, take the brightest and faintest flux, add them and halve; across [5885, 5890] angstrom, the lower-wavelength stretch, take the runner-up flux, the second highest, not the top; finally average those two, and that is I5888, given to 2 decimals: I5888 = 3.90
